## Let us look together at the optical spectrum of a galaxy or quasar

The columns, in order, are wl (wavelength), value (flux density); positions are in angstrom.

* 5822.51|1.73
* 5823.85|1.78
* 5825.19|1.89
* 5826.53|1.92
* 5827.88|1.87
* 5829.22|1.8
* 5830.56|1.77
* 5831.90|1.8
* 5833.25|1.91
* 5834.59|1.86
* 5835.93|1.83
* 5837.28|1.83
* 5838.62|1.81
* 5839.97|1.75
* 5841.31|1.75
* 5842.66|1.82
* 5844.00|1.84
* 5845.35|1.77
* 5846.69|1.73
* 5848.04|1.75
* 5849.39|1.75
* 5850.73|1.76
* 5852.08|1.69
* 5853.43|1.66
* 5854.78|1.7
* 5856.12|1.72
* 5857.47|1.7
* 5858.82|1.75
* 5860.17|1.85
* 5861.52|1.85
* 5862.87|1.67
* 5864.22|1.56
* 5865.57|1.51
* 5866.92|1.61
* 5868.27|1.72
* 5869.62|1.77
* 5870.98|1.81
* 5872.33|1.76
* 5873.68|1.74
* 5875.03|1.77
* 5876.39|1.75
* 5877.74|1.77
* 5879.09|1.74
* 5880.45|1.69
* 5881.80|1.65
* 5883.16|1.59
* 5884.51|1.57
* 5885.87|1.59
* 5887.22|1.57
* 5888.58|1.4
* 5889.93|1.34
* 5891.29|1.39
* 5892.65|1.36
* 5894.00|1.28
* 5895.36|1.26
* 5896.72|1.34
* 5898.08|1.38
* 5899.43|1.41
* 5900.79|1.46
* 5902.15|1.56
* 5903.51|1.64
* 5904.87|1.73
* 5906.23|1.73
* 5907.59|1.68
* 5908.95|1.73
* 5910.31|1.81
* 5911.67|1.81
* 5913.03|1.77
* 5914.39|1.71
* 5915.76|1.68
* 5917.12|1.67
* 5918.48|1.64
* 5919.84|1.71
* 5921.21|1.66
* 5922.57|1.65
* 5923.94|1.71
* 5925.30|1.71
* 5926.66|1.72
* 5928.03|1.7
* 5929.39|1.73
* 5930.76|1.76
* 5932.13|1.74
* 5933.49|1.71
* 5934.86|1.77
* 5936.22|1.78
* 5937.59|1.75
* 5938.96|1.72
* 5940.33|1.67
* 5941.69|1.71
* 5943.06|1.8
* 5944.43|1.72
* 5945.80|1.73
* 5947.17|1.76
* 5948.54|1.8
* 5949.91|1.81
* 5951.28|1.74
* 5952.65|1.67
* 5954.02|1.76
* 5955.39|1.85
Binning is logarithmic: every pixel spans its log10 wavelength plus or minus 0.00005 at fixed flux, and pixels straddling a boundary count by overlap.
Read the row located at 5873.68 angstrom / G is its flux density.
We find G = 1.74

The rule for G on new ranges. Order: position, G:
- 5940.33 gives 1.67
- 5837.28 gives 1.83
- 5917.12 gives 1.67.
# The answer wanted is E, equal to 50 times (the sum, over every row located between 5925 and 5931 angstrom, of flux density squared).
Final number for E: 743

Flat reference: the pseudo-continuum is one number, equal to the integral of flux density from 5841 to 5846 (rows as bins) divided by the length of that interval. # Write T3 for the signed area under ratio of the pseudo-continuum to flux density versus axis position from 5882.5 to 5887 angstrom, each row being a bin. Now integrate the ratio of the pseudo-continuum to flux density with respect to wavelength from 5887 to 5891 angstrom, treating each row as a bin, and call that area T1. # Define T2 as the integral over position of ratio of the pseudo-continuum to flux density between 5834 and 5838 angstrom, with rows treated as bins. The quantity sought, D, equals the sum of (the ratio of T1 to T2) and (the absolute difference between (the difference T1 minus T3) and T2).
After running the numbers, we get 5.2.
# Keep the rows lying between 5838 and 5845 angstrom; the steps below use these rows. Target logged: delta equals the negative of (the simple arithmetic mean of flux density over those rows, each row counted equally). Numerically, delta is -1.79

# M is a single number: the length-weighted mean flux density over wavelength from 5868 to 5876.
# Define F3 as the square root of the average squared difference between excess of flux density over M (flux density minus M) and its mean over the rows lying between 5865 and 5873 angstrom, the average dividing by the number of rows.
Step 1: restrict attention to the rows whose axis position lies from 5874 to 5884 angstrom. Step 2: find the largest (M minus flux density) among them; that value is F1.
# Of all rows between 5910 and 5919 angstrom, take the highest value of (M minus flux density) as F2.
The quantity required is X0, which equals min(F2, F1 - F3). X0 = 0.07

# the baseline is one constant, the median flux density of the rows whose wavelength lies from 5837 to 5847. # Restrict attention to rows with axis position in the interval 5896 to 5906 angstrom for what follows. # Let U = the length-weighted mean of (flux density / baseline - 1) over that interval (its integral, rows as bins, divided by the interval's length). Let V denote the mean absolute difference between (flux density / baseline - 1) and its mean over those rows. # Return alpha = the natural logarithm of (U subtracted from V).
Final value -1.5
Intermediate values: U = -0.155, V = 0.067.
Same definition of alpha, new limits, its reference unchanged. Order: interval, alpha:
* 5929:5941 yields -3.1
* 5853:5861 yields -2.9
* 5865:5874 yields -2.4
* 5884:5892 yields -1.5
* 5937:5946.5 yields -3.0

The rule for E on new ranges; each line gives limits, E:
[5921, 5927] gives 714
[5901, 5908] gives 697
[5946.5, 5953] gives 772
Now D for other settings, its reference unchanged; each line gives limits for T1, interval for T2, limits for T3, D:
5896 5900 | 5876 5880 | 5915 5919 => 4.5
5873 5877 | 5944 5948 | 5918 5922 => 5.3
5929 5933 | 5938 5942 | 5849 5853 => 5.2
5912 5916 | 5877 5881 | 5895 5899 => 6.4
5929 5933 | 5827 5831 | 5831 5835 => 4.8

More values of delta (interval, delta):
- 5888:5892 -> -1.38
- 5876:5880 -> -1.75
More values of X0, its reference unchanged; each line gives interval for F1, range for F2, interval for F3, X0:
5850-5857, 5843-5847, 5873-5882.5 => 0.03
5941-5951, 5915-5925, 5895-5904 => -0.07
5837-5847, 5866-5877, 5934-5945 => -0.01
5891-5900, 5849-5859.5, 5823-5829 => 0.10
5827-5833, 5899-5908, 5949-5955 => -0.06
